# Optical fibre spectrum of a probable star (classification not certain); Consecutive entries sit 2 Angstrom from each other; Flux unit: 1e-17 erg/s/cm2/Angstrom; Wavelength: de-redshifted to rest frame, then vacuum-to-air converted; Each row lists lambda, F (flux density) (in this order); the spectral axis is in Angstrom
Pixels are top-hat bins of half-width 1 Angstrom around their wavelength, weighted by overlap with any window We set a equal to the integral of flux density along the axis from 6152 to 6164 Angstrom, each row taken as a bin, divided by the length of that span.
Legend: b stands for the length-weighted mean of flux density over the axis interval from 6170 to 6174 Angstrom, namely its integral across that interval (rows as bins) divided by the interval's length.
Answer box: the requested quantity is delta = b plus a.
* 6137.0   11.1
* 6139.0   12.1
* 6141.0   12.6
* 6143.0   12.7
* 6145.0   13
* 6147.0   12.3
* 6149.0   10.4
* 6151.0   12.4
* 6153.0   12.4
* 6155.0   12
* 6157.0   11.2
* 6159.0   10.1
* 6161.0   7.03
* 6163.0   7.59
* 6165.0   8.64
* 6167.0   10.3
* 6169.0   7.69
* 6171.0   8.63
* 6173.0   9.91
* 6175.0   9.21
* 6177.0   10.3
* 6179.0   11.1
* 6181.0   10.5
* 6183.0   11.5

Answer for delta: 19.3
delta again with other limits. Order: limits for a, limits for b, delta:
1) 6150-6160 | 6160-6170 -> 19.9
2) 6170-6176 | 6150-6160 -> 20.9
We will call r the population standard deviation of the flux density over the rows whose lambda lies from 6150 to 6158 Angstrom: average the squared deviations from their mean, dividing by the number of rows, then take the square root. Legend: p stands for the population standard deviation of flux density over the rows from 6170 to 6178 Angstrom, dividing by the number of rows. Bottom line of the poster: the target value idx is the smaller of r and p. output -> 0.49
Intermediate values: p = 0.6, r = 0.49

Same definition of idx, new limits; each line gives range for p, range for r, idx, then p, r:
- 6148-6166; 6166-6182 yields 1.05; 1.9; 1.05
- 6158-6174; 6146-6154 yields 0.85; 1.2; 0.85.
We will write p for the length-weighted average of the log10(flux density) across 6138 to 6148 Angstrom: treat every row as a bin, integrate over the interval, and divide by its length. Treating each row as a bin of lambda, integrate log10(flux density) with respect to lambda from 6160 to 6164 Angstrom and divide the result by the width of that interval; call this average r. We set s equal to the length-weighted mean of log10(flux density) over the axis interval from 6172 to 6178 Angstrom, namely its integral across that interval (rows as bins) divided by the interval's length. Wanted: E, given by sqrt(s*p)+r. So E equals 1.91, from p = 1.10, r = 0.86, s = 0.99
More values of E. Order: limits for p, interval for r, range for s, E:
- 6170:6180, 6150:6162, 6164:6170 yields 2.00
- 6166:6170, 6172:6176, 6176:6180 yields 1.97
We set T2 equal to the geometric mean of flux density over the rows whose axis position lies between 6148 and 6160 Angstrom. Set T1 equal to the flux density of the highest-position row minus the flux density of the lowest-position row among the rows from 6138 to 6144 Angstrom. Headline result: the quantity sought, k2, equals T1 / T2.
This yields 0.05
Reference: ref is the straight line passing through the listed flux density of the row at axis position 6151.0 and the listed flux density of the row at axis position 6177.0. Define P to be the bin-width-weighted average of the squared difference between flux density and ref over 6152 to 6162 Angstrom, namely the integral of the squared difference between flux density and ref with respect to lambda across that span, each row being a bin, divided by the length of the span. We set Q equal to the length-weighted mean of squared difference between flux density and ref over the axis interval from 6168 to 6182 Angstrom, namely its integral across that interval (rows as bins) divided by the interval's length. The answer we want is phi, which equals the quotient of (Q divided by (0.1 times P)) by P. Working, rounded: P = 4.8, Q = 2.65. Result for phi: 1.1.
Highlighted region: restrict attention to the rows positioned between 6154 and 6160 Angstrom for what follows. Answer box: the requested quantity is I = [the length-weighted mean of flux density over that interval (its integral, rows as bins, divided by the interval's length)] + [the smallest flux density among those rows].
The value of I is 21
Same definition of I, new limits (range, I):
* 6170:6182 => 19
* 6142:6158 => 22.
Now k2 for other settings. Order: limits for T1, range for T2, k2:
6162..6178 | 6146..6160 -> 0.24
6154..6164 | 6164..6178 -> -0.48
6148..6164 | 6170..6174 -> -0.30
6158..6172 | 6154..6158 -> -0.13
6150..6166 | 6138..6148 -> -0.30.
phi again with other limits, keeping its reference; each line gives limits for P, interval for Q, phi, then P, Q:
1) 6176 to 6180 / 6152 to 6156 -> 0.7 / 0.5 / 0.02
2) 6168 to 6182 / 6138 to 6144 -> 1.0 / 2.6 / 0.70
